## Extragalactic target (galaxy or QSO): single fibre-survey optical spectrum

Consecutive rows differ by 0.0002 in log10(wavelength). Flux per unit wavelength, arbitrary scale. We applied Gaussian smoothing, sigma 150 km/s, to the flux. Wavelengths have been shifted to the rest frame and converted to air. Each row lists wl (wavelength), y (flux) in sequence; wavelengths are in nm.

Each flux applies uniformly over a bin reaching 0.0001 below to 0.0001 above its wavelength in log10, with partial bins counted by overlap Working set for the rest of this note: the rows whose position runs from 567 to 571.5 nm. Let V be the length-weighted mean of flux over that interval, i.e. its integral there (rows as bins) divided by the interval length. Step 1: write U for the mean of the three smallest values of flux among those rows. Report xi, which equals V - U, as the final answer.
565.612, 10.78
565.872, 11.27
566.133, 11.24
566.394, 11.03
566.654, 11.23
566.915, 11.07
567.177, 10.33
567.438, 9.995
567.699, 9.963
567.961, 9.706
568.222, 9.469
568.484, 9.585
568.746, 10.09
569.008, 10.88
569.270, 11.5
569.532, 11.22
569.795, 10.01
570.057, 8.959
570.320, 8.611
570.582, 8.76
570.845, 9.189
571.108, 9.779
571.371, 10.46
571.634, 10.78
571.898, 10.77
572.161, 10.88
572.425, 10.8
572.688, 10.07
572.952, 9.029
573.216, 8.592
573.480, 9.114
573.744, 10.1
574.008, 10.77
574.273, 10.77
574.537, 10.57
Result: 1.15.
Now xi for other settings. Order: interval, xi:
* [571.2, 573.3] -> 0.97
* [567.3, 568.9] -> 0.23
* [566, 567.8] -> 0.61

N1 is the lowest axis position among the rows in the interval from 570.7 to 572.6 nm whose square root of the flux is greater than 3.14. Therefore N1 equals 571.371 nm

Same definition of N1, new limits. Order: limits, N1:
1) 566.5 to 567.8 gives 566.654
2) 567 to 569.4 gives 567.177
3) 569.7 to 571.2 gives 569.795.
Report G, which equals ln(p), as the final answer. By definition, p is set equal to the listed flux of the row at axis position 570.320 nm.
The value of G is 2.15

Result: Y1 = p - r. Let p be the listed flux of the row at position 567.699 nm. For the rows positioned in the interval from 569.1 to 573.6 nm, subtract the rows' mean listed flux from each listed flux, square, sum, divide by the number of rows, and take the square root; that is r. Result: 9.0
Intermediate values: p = 9.963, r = 0.95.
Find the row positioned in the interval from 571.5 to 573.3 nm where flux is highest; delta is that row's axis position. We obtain 572.161 nm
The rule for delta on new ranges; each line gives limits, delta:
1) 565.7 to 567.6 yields 565.872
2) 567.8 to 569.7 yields 569.270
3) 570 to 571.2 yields 571.108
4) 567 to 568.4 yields 567.177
